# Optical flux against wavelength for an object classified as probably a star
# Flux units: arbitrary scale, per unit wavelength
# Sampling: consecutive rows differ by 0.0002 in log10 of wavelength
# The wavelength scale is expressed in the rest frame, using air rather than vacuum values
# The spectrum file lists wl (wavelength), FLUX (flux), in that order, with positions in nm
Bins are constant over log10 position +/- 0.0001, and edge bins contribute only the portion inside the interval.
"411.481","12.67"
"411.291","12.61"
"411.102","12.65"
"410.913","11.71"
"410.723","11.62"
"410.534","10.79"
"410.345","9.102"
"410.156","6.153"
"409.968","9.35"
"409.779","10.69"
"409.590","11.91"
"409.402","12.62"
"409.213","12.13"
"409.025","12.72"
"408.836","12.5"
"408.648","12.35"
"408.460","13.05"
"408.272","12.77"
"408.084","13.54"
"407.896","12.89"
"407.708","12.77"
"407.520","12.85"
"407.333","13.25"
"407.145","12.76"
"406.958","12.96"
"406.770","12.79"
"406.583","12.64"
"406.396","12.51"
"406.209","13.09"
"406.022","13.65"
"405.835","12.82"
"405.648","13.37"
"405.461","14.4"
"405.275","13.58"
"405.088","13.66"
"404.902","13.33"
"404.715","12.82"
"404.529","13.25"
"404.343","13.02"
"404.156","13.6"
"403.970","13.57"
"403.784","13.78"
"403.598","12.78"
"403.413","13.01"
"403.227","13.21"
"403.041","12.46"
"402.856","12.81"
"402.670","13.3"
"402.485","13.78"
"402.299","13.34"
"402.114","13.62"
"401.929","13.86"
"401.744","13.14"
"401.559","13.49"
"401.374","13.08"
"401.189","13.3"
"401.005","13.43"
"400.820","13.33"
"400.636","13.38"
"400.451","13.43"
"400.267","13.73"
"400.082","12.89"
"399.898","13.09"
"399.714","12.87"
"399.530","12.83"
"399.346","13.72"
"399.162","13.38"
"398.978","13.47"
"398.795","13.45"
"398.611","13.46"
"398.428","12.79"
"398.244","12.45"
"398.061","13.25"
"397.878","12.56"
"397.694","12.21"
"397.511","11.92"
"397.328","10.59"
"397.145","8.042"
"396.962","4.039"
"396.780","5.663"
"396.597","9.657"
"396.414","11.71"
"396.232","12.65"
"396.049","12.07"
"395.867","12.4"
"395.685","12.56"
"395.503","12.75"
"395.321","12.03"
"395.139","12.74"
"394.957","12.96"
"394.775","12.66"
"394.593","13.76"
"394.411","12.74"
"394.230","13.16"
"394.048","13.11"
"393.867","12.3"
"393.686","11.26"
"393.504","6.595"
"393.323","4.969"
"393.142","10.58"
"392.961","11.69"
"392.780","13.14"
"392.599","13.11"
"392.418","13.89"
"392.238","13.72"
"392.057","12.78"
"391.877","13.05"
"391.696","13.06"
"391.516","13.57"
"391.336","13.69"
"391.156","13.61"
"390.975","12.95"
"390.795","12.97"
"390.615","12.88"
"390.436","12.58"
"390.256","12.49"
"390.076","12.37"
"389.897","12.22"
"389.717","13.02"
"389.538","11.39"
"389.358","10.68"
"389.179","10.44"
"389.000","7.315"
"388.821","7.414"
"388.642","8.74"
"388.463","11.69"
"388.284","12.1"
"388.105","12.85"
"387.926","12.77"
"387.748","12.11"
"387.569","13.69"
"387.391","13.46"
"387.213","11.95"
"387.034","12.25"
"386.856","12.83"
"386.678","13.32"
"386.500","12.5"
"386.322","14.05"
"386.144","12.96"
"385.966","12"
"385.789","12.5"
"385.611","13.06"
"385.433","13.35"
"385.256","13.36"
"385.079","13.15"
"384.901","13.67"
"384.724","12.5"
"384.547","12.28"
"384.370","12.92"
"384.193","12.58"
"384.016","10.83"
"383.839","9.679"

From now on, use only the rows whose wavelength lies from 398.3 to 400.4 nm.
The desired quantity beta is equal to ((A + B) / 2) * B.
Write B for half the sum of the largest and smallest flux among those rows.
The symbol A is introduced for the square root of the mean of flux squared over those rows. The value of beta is 176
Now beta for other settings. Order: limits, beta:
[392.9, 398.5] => 91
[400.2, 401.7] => 180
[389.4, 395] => 103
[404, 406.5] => 180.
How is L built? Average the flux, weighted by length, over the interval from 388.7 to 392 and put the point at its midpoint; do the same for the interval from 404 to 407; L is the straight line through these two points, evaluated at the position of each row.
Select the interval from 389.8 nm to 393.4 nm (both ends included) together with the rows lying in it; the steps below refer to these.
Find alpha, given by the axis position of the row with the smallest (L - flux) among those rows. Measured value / 392.418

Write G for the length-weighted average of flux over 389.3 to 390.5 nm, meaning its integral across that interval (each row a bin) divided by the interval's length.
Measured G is 12.1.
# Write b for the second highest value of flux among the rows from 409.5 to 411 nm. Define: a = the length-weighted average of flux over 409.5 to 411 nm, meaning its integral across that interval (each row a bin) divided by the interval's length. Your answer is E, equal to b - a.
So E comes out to 1.6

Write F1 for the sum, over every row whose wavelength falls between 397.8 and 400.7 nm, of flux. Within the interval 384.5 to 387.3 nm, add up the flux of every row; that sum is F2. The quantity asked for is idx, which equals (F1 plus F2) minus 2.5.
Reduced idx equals 414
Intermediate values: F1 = 211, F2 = 206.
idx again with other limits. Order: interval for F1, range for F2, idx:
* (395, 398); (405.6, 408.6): 379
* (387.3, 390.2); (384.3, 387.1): 386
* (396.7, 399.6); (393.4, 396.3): 377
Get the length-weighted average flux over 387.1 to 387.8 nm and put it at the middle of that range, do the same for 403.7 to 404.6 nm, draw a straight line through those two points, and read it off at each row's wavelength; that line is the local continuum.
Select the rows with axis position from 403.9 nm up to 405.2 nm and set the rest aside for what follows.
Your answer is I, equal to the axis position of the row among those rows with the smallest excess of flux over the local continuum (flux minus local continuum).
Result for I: 404.715 nm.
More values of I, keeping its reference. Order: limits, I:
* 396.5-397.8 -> 396.962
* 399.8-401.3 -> 400.082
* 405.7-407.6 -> 406.396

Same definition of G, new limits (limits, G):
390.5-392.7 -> 13.3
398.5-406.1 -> 13.3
